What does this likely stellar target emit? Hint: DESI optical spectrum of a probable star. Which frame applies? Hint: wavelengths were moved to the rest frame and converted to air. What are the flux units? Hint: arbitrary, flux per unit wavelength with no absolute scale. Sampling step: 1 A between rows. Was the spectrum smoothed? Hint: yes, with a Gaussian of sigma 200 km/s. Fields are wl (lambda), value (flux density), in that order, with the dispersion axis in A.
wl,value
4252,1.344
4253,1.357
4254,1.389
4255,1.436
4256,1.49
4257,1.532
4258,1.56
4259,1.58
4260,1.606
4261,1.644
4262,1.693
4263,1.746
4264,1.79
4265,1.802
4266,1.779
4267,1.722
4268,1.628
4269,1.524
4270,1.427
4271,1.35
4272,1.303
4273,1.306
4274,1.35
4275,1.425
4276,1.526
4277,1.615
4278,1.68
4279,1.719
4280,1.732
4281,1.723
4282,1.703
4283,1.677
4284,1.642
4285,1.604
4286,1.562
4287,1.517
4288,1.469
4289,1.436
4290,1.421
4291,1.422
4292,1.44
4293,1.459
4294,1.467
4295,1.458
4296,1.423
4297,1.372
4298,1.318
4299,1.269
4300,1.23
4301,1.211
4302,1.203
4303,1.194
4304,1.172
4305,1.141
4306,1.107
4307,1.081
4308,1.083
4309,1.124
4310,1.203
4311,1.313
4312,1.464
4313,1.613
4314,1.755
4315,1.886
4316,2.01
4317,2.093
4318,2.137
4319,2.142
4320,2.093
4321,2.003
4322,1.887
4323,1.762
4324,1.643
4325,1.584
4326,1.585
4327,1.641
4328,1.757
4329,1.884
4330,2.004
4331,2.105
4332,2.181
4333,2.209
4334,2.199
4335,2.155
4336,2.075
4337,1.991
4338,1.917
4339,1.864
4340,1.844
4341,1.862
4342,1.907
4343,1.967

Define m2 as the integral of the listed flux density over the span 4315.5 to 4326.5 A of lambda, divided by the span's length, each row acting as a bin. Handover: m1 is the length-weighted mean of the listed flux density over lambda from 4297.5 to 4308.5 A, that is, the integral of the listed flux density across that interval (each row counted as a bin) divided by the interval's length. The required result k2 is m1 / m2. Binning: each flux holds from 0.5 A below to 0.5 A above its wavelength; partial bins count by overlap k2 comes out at 0.6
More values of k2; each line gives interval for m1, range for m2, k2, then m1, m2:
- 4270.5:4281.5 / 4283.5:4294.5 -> 1.0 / 1.5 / 1.49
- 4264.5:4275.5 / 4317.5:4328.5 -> 0.8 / 1.5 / 1.84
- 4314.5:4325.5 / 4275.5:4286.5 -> 1.2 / 1.9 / 1.65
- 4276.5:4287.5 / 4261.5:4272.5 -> 1.0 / 1.7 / 1.61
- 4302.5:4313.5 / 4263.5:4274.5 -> 0.8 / 1.2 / 1.54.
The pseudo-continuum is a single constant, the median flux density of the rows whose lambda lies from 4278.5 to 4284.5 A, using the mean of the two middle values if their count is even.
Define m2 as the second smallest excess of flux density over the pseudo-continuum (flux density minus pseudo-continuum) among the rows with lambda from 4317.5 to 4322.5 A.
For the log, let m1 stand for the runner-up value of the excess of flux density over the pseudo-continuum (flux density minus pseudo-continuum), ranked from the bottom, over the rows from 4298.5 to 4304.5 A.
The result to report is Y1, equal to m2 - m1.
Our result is 0.8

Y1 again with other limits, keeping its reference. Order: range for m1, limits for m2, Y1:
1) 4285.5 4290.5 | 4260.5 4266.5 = 0.3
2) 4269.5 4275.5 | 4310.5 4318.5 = 0.2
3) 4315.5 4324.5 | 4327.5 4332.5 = 0.1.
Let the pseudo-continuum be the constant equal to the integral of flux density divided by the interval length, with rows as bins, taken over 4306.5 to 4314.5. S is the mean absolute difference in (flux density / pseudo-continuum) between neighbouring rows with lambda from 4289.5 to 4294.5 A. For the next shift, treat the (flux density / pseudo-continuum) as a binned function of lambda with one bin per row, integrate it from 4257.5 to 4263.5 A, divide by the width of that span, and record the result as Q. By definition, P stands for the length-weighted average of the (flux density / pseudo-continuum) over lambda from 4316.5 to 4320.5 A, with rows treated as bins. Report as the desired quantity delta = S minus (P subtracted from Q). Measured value 0.4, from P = 1.6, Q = 1.23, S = 0.01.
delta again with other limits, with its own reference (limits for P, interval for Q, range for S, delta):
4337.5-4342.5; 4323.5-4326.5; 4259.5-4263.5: 0.2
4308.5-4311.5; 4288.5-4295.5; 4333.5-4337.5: -0.1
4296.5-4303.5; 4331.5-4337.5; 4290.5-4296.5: -0.6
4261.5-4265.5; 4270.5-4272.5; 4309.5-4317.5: 0.4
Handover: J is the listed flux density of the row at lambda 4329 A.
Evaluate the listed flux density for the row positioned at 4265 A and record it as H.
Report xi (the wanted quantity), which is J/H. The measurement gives 1.05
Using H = 1.802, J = 1.884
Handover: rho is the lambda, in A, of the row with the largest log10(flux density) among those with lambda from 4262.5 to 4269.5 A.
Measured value 4265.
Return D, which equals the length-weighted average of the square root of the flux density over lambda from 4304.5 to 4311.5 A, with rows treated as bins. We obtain 1.07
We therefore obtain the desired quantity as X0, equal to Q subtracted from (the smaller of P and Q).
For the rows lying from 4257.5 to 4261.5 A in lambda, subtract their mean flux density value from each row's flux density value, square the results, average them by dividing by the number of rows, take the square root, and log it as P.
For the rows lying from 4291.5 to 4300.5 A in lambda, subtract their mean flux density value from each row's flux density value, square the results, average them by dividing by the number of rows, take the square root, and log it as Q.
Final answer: -0.05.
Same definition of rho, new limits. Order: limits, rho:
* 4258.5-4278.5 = 4265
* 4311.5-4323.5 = 4319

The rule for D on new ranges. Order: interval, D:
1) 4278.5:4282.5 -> 1.31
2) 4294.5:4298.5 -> 1.18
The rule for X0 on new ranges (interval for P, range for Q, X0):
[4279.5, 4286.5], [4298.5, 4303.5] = 0.00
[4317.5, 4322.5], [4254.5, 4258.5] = 0.00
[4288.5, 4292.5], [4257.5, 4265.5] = -0.08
